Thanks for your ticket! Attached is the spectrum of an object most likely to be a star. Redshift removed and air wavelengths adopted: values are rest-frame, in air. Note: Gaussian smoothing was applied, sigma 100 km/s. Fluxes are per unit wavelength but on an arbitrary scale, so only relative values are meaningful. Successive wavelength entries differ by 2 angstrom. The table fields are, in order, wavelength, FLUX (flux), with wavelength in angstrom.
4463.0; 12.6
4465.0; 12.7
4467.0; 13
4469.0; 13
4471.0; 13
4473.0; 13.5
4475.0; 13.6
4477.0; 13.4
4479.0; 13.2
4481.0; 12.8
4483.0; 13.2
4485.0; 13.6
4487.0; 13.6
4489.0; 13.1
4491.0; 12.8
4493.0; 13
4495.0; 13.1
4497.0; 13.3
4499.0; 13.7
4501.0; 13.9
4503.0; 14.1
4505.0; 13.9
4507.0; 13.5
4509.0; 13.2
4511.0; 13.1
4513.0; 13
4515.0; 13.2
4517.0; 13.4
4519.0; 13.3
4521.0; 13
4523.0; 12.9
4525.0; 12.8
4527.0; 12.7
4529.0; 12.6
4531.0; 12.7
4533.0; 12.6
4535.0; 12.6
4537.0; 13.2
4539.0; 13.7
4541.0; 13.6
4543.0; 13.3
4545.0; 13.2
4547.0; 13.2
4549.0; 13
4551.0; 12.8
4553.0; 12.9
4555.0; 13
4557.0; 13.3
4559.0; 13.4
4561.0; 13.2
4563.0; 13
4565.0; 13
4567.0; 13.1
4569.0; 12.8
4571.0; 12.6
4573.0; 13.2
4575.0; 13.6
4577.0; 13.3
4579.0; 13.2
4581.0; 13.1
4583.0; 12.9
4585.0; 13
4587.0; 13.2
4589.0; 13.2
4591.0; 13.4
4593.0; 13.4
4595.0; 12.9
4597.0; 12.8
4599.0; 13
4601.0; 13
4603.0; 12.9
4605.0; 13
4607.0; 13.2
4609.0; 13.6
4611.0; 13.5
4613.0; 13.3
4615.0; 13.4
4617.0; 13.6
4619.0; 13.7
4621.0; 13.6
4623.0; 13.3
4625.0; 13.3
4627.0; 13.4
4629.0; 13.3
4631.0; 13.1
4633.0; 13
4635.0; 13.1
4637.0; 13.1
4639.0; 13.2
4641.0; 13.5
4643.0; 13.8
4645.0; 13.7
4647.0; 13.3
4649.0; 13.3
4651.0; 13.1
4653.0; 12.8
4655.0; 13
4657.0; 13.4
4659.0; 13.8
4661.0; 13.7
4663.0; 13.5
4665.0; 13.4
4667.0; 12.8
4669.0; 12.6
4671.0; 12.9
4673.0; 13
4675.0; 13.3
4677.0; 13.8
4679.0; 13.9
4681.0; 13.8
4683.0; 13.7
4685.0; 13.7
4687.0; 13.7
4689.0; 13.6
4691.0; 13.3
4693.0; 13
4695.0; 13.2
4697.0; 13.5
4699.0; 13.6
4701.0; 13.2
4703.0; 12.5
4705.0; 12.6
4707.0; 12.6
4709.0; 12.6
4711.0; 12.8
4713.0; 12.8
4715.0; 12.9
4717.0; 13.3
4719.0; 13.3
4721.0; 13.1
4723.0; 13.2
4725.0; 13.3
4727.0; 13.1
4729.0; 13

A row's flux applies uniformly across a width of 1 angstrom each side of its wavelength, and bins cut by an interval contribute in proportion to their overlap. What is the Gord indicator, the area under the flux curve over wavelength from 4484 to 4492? 106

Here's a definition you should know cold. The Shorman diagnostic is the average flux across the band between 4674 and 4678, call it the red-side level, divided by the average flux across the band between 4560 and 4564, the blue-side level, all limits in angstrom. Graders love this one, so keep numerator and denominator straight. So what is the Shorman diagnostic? 1.03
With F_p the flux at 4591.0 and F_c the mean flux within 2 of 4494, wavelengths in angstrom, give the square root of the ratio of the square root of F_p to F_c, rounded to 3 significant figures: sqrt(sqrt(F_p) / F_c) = 0.530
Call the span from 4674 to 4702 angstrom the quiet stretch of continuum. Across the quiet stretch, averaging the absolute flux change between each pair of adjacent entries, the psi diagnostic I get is 0.19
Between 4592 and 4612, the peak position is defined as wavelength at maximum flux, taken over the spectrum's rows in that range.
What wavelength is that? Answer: 4609.0 angstrom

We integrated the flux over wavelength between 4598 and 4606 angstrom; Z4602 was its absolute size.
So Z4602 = 103.8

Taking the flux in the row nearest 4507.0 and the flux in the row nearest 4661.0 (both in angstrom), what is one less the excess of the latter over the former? 0.800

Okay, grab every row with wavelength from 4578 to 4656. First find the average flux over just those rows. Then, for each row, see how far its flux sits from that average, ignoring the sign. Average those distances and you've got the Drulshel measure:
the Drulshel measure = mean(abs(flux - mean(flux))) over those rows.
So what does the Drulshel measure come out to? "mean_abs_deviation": 0.21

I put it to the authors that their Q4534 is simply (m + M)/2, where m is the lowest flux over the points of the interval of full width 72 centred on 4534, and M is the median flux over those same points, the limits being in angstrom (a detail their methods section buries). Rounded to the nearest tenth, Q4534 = 12.9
